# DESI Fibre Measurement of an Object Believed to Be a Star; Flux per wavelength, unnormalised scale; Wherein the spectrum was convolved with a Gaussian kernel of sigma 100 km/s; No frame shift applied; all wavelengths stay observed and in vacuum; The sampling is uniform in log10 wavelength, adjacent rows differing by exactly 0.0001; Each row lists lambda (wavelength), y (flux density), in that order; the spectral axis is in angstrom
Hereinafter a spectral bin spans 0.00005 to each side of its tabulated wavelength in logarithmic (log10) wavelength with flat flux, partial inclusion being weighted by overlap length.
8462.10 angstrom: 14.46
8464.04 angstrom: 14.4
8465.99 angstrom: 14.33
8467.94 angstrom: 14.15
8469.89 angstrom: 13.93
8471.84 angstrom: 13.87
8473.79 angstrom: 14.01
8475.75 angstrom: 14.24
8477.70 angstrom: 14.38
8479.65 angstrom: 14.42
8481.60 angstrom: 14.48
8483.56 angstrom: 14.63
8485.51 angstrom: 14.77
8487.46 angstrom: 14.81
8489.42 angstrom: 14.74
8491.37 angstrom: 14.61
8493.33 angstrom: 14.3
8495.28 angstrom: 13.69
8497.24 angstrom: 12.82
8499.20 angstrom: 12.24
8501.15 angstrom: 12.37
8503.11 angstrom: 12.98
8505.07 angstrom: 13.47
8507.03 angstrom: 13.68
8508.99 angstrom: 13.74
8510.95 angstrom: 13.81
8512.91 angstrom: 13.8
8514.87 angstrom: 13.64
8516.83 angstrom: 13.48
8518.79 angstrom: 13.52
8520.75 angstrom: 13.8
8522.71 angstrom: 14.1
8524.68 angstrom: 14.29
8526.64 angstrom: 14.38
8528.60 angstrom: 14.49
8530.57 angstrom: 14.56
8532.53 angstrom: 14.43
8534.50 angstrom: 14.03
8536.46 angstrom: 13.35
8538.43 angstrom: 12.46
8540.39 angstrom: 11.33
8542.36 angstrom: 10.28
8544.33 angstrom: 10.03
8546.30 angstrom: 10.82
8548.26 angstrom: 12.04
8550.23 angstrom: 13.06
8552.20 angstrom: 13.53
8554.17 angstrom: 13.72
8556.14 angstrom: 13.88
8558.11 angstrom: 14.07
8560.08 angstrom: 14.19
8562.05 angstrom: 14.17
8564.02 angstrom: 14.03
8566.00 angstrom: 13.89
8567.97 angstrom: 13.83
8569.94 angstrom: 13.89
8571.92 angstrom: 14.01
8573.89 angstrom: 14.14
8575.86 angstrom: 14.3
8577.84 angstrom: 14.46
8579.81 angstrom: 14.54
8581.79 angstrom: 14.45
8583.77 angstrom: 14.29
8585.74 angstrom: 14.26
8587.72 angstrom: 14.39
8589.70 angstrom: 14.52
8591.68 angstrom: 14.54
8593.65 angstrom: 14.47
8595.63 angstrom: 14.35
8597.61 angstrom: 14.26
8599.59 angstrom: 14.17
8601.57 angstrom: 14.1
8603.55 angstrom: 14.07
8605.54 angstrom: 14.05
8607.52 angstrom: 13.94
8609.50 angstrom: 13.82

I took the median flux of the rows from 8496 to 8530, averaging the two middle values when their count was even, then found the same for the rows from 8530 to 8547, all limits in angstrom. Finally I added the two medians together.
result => 26.1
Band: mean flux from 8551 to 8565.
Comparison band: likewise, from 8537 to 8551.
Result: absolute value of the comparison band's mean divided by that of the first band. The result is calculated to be 0.82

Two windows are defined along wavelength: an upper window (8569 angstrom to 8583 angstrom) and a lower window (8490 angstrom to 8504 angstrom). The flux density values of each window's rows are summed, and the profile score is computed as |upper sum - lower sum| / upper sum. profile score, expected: 0.068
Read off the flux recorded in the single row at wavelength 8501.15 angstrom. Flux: 12.37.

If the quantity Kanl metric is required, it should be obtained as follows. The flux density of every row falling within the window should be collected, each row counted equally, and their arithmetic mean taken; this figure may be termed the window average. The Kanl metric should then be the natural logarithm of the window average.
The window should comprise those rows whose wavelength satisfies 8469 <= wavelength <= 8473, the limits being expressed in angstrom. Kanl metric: 2.63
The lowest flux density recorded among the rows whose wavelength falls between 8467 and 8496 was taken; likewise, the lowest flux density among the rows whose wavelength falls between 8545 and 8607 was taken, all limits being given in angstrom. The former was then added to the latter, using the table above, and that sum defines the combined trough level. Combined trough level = 24.5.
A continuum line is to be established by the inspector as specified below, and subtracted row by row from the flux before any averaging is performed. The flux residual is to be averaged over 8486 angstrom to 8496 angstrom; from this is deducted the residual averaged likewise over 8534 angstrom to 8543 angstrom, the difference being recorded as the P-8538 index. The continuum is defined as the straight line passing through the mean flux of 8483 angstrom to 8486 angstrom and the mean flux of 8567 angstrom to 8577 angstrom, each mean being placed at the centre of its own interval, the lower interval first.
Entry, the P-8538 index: 1.8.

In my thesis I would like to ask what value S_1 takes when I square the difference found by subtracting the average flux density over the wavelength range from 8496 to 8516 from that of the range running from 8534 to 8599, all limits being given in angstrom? 0.09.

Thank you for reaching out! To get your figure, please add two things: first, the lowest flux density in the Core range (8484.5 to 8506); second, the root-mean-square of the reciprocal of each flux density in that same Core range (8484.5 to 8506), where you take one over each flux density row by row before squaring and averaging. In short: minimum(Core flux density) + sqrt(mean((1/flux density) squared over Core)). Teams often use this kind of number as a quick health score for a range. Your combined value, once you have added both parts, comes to 12.3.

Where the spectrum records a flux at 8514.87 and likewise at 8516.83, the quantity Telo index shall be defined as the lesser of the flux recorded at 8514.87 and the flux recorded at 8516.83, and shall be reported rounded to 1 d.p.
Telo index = 13.5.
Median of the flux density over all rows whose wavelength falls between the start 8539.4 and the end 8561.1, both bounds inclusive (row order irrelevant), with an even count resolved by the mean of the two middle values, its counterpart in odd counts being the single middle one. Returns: 13.1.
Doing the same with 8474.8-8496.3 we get 14.5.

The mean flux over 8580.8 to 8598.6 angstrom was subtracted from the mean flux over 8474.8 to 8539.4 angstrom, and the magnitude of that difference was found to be 0.50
